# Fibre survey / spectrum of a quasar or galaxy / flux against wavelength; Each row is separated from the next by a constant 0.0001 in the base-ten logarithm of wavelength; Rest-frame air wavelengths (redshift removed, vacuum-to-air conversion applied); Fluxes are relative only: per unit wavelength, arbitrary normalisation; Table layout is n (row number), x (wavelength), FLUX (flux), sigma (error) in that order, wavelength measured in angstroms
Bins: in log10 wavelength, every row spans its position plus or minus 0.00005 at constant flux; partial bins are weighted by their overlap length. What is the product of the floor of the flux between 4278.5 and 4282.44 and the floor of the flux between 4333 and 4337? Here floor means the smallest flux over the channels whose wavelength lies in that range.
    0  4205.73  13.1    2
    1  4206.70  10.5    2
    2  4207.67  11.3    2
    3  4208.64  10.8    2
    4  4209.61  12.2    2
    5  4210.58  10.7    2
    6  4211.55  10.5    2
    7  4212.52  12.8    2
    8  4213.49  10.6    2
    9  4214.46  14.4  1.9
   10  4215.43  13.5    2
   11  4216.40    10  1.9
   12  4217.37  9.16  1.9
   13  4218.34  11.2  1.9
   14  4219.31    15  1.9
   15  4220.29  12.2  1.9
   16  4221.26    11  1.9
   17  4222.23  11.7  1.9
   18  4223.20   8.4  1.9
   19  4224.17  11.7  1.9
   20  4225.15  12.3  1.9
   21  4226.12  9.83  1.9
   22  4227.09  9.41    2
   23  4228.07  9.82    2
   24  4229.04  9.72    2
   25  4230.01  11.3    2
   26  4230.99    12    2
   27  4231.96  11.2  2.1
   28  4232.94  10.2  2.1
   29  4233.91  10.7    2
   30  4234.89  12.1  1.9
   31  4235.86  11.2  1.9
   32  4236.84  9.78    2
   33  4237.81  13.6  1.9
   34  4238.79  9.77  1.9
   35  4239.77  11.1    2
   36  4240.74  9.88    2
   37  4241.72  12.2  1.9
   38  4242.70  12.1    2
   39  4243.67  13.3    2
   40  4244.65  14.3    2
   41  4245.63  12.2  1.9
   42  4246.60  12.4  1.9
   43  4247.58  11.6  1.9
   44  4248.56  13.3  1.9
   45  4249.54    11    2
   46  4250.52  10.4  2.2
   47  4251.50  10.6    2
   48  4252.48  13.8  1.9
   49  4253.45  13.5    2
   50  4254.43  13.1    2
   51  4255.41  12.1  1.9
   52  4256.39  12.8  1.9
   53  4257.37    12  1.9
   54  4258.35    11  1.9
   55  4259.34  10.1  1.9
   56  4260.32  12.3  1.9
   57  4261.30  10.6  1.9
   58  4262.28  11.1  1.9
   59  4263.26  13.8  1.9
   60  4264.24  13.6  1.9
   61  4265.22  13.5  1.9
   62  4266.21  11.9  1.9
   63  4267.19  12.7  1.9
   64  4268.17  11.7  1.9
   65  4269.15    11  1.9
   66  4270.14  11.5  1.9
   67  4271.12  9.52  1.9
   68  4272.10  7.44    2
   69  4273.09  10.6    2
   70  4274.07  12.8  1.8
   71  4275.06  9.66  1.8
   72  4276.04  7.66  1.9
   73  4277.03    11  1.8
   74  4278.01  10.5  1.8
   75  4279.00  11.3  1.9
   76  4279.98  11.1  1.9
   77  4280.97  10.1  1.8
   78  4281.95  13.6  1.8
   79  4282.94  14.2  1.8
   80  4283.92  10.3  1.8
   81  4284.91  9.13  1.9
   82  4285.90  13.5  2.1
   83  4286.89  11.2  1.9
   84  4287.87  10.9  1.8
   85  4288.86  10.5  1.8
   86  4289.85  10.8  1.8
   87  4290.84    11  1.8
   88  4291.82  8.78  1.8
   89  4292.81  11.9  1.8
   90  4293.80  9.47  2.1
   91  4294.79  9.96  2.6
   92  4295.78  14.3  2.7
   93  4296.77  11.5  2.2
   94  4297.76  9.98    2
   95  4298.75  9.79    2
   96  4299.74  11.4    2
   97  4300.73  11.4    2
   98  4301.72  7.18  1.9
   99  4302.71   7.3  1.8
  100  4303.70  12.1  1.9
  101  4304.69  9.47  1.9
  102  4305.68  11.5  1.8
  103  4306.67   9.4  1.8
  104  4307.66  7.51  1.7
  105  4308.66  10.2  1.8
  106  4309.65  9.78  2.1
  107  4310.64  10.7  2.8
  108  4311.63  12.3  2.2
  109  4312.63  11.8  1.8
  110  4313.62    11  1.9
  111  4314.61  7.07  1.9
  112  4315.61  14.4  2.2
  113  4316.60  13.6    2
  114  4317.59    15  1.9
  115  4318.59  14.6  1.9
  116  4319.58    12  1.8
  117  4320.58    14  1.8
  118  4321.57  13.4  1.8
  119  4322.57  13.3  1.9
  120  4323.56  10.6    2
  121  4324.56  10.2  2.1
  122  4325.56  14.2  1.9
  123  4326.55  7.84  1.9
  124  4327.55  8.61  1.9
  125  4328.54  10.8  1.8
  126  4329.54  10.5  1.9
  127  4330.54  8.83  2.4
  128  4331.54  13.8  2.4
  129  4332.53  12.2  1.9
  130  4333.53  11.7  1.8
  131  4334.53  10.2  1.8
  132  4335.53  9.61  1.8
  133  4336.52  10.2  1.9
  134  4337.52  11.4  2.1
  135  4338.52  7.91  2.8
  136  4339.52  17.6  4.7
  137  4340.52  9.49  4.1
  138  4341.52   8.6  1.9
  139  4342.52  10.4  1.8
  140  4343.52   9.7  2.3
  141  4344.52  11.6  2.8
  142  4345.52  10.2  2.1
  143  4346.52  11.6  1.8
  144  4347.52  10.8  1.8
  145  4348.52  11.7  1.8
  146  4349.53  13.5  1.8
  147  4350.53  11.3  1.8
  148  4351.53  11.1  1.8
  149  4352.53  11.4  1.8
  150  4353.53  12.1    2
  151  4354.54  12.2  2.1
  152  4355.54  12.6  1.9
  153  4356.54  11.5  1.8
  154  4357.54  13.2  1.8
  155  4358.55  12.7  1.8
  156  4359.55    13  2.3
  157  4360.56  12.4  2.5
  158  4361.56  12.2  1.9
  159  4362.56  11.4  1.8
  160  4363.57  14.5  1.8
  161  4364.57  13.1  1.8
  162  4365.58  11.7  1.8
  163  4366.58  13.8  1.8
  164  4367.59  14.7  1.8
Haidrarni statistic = 97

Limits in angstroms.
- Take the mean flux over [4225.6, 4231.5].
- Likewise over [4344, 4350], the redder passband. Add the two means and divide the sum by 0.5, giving 43.8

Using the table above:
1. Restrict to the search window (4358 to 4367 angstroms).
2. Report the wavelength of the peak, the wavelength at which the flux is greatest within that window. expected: 4363.57 angstroms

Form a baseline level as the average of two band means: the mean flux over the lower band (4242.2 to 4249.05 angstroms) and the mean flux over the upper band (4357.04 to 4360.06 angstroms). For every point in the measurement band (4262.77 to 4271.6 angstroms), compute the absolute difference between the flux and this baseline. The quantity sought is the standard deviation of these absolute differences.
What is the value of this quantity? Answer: 0.9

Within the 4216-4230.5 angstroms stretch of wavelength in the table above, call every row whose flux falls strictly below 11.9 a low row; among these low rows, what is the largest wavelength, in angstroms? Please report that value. 4230.01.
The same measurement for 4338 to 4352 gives 4351.53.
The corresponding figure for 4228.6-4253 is 4251.50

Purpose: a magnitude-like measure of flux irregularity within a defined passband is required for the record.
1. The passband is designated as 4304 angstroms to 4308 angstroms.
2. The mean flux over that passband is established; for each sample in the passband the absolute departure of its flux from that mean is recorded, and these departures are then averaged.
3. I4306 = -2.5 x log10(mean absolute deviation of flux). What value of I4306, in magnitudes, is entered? 0.0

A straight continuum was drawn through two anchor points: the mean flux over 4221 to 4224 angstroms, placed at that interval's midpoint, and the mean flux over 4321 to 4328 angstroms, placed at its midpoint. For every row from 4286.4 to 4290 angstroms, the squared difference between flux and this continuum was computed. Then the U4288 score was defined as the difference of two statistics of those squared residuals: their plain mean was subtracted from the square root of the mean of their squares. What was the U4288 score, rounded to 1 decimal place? 0.0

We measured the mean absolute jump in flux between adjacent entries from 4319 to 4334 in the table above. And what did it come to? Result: 2.01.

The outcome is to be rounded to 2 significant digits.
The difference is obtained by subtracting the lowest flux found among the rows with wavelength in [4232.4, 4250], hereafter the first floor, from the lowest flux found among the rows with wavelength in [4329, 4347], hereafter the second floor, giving -1.9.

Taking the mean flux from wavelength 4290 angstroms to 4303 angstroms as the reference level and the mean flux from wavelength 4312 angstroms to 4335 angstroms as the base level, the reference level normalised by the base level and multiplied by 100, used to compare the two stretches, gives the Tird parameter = 88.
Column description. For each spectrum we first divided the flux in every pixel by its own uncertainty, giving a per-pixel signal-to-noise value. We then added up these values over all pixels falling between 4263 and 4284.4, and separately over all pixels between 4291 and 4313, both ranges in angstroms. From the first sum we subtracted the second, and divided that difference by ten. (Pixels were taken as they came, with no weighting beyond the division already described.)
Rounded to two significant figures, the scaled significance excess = 2.0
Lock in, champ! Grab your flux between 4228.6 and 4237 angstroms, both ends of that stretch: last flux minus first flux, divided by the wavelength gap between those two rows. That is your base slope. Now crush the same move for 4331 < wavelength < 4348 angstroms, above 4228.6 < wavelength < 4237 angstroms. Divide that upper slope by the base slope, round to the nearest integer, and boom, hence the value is -24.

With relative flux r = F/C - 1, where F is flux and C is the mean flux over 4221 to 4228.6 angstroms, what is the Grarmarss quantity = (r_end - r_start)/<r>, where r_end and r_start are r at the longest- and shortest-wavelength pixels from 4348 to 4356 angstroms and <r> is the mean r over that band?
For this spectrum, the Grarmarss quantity 0.6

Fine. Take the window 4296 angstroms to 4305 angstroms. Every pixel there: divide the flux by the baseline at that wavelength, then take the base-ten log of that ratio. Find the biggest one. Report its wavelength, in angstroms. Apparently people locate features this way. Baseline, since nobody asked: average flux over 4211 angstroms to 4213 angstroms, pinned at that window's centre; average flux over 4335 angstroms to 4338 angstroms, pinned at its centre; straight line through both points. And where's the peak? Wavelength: 4303.70 angstroms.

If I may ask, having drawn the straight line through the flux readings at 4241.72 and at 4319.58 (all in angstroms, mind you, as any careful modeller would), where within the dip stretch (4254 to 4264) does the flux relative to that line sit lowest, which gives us 4259.34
